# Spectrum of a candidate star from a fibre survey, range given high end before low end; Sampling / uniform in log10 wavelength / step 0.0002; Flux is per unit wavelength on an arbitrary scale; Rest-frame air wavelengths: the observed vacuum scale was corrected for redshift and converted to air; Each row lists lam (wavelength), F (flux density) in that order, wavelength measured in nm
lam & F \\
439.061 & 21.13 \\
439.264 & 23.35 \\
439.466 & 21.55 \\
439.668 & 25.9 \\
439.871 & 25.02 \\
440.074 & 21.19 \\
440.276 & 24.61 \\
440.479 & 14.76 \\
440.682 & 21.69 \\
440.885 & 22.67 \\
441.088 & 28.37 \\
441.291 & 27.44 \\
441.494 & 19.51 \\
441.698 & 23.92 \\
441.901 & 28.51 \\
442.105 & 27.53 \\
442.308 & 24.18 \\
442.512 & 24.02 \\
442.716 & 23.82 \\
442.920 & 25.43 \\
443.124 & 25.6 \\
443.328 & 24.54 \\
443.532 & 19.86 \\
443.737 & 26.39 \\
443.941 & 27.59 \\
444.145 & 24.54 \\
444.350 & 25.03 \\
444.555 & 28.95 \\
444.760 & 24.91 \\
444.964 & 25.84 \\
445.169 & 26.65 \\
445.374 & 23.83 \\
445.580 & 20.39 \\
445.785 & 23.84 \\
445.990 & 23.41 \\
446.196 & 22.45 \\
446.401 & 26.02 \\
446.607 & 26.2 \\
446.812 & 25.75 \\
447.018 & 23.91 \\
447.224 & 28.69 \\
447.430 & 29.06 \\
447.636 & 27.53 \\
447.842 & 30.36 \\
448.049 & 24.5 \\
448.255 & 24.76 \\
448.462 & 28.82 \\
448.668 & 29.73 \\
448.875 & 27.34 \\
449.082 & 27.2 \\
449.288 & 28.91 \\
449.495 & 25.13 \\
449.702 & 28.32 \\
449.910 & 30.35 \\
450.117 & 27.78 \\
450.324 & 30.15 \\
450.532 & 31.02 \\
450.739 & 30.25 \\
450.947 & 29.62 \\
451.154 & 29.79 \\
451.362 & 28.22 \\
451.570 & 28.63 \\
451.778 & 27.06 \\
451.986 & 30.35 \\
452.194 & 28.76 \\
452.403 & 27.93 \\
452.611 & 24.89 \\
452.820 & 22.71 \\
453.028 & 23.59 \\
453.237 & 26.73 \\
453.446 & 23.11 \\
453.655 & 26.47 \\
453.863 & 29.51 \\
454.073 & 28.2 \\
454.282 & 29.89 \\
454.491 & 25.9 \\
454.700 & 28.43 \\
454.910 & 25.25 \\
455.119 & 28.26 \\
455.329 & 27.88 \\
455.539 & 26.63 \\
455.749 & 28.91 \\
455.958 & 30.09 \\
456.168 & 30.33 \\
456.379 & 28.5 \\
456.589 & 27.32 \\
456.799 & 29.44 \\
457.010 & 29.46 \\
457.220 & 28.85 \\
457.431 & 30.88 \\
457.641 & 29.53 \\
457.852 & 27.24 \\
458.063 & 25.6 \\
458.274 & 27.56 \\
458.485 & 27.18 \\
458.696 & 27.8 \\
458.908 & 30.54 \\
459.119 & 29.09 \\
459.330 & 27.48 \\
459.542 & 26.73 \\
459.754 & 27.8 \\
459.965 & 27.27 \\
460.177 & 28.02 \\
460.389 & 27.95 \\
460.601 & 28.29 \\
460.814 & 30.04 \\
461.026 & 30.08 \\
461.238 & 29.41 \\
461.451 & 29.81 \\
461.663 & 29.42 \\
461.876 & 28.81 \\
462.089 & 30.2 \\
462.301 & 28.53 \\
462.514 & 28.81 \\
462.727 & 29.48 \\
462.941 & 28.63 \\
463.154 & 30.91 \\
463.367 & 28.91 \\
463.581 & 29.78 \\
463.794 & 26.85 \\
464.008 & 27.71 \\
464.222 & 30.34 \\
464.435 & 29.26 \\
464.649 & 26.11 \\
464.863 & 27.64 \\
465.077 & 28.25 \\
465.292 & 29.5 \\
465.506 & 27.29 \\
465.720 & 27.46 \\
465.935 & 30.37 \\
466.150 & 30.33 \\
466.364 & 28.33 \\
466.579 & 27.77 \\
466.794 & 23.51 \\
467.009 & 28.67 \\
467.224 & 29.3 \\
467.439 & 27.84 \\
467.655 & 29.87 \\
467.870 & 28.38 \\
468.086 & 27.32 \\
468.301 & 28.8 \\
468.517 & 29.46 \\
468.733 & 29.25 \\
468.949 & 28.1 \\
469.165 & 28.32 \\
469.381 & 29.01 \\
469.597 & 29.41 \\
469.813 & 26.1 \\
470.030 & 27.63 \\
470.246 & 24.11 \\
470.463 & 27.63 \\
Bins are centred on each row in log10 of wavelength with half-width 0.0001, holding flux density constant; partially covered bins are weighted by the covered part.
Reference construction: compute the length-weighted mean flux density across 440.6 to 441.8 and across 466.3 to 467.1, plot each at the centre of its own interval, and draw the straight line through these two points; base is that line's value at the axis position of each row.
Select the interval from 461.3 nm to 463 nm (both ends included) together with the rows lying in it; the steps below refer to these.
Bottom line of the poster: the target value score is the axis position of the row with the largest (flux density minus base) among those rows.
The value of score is 462.089 nm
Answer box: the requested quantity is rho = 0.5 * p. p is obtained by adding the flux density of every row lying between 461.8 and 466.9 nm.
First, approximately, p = 685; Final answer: 342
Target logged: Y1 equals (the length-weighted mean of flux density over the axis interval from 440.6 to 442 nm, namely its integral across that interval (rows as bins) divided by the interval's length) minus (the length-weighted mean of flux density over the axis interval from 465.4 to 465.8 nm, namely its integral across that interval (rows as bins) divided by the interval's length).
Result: -2.8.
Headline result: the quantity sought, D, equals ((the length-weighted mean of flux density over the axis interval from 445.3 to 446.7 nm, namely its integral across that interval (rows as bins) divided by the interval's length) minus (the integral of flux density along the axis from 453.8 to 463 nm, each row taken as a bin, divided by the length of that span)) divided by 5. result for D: -1.0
